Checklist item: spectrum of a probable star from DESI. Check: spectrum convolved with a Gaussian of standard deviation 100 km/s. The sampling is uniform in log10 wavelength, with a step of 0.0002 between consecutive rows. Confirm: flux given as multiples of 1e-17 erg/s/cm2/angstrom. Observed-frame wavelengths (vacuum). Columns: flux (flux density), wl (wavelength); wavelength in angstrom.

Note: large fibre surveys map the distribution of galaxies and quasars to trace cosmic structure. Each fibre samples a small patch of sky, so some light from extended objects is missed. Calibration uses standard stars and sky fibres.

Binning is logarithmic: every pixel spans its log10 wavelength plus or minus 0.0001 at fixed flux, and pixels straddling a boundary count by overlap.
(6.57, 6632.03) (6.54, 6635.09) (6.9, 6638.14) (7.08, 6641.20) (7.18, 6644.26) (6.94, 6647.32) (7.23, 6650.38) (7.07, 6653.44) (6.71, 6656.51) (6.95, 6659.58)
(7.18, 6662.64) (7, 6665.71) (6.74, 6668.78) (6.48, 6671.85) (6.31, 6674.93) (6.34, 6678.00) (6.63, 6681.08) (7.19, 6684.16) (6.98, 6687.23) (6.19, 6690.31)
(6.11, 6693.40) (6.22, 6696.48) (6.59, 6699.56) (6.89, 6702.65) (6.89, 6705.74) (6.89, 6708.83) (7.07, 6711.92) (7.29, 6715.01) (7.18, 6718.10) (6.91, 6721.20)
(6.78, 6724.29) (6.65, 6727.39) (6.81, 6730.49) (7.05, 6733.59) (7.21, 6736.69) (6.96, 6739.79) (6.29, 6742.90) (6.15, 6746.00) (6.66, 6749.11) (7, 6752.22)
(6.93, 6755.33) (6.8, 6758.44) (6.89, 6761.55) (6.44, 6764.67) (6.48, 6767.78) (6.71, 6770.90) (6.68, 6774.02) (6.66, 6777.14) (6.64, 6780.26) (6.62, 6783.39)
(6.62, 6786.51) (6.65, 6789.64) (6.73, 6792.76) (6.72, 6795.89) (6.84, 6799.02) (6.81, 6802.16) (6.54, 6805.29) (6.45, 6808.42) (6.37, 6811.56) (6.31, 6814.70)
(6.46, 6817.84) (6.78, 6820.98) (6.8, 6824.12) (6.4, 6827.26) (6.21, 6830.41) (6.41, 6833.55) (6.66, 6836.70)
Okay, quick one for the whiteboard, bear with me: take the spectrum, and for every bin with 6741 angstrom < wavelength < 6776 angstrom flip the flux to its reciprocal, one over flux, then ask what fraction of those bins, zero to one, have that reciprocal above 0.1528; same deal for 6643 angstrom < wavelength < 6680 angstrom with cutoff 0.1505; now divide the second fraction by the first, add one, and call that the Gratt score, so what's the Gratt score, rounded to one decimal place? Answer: 1.7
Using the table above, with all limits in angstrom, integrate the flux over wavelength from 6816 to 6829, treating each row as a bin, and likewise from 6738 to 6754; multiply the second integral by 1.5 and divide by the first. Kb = 1.9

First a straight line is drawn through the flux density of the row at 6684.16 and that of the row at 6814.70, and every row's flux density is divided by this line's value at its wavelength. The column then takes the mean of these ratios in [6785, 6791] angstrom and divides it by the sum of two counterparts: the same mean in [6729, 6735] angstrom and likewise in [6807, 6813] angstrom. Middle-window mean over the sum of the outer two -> 0.506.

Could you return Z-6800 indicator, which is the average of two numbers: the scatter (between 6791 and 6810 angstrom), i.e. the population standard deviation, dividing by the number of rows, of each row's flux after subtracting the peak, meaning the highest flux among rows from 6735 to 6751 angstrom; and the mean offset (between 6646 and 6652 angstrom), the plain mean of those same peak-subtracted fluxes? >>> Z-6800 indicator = 0.0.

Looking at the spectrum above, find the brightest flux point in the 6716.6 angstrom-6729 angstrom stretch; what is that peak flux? 7.18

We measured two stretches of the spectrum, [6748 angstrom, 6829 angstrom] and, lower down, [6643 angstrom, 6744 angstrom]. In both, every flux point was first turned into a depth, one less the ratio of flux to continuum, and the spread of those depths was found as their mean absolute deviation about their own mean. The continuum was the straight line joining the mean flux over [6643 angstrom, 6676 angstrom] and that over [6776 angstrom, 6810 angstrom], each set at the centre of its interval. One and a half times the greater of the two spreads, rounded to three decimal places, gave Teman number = 0.061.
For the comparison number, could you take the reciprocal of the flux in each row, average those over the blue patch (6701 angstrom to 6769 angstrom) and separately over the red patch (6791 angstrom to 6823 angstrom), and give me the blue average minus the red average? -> -0.005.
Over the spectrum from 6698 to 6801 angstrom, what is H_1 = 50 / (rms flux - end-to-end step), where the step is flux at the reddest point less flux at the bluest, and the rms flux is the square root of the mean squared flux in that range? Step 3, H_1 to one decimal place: 7.7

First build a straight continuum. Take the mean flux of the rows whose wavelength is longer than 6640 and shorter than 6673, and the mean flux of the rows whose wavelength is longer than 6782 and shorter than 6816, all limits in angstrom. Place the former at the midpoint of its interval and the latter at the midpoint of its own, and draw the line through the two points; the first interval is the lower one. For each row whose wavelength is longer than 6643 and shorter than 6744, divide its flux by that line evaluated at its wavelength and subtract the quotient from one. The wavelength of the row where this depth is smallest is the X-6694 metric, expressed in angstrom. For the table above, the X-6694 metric 6715.01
